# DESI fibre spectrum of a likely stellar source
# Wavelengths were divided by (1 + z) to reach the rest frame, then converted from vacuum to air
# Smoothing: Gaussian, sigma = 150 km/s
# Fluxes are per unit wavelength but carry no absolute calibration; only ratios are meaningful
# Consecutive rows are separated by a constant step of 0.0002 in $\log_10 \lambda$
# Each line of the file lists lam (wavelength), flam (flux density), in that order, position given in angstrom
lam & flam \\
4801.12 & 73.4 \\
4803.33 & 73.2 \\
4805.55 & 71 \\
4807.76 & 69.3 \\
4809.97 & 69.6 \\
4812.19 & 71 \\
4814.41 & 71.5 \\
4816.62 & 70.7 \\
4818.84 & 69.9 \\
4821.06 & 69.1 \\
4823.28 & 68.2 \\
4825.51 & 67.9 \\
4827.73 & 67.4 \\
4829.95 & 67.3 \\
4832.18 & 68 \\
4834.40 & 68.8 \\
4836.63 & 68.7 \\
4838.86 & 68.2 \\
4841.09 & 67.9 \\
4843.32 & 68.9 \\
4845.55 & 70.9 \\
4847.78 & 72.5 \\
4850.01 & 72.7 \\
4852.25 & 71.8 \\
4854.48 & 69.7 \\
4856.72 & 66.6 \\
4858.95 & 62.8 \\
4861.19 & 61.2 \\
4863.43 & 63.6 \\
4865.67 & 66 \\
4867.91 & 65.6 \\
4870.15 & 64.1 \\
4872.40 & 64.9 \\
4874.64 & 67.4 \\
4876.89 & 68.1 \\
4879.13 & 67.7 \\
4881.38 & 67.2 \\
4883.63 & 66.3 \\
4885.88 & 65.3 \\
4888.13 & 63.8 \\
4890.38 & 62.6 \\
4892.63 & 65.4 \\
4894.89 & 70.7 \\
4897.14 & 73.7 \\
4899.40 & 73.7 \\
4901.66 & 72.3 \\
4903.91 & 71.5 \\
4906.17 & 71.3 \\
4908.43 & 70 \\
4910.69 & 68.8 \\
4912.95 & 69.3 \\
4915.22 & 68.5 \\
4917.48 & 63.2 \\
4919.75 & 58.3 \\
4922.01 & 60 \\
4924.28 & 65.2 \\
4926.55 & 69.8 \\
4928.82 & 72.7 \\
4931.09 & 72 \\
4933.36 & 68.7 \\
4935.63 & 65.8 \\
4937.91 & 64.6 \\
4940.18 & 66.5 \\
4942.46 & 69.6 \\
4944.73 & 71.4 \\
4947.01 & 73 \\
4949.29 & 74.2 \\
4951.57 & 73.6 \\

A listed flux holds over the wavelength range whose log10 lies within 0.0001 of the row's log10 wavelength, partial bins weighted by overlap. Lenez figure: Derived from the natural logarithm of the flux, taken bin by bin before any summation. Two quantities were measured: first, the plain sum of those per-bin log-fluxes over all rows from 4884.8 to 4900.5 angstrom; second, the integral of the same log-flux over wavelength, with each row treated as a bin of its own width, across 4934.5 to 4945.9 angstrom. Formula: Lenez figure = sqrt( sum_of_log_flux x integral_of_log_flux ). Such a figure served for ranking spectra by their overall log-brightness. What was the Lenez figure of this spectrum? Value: 38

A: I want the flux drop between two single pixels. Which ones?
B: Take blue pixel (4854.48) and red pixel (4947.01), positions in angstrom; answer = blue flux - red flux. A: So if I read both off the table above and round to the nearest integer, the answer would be -3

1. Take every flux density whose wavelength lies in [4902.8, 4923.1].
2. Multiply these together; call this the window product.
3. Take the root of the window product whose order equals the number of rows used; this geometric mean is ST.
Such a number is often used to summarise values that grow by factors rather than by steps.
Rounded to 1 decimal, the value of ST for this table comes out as 66.6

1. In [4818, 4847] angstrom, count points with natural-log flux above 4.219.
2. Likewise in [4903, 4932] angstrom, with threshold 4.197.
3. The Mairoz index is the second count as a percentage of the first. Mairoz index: 100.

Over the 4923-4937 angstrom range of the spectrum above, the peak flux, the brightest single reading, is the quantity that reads 72.7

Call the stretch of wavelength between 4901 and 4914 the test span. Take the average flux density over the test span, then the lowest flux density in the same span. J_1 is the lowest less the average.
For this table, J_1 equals -1.7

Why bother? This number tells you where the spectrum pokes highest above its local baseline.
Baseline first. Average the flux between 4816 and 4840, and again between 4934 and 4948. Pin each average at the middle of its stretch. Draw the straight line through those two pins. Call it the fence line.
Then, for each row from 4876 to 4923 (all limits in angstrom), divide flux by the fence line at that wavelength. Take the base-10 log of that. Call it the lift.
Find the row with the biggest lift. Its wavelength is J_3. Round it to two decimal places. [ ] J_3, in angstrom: 4899.40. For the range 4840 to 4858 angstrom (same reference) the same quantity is 4850.01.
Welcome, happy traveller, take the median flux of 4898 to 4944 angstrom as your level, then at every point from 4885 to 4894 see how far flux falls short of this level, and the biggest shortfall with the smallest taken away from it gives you 2.8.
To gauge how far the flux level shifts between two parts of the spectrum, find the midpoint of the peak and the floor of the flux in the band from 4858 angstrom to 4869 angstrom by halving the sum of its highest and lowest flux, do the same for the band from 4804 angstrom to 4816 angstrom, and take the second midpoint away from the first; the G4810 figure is -7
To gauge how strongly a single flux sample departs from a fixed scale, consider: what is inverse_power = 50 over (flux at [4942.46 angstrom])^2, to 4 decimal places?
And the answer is 0.0103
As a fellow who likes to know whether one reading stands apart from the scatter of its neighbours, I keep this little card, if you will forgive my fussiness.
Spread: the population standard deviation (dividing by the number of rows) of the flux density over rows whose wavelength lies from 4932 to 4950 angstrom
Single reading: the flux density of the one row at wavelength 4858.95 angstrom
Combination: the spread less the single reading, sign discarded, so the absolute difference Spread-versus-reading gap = 59.5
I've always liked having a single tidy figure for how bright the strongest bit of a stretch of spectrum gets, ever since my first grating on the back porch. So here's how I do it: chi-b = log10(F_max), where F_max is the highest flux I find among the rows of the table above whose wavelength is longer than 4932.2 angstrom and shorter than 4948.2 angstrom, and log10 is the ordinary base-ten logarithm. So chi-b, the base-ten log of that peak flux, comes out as 1.86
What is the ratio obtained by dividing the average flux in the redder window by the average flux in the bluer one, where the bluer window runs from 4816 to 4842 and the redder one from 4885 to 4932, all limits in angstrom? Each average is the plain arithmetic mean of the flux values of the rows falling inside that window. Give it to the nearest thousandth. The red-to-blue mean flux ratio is 0.993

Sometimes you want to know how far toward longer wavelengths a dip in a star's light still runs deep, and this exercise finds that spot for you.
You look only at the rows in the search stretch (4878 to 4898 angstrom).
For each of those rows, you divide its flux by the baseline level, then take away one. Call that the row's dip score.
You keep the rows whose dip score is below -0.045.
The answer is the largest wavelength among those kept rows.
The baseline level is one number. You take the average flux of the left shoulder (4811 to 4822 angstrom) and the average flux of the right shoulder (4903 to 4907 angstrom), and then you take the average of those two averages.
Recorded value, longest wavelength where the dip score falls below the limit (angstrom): 4892.63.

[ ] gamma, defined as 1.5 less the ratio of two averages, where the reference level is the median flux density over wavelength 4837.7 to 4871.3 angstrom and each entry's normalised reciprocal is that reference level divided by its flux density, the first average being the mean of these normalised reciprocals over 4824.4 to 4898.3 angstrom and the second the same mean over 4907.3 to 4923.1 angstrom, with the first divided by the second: 0.532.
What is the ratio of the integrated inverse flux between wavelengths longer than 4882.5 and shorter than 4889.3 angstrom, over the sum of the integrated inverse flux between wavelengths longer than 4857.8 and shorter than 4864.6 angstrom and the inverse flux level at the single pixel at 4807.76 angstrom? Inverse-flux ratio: 0.85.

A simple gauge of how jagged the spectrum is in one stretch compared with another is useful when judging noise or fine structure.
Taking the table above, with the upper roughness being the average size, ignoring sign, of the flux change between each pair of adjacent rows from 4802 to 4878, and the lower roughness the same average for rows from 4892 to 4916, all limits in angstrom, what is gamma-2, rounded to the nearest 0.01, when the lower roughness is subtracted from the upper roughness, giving -0.25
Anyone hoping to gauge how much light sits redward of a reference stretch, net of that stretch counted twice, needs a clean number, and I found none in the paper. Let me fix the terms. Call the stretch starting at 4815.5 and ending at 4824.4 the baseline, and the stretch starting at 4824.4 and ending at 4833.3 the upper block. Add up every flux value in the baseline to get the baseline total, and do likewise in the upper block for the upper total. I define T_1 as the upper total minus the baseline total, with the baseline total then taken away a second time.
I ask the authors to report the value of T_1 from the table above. -285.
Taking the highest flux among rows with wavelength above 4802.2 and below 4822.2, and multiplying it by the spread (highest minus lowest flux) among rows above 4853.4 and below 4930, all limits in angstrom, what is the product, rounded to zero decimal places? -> 1127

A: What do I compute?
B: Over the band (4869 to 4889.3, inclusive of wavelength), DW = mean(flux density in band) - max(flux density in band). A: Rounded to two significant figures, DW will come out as -2.0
